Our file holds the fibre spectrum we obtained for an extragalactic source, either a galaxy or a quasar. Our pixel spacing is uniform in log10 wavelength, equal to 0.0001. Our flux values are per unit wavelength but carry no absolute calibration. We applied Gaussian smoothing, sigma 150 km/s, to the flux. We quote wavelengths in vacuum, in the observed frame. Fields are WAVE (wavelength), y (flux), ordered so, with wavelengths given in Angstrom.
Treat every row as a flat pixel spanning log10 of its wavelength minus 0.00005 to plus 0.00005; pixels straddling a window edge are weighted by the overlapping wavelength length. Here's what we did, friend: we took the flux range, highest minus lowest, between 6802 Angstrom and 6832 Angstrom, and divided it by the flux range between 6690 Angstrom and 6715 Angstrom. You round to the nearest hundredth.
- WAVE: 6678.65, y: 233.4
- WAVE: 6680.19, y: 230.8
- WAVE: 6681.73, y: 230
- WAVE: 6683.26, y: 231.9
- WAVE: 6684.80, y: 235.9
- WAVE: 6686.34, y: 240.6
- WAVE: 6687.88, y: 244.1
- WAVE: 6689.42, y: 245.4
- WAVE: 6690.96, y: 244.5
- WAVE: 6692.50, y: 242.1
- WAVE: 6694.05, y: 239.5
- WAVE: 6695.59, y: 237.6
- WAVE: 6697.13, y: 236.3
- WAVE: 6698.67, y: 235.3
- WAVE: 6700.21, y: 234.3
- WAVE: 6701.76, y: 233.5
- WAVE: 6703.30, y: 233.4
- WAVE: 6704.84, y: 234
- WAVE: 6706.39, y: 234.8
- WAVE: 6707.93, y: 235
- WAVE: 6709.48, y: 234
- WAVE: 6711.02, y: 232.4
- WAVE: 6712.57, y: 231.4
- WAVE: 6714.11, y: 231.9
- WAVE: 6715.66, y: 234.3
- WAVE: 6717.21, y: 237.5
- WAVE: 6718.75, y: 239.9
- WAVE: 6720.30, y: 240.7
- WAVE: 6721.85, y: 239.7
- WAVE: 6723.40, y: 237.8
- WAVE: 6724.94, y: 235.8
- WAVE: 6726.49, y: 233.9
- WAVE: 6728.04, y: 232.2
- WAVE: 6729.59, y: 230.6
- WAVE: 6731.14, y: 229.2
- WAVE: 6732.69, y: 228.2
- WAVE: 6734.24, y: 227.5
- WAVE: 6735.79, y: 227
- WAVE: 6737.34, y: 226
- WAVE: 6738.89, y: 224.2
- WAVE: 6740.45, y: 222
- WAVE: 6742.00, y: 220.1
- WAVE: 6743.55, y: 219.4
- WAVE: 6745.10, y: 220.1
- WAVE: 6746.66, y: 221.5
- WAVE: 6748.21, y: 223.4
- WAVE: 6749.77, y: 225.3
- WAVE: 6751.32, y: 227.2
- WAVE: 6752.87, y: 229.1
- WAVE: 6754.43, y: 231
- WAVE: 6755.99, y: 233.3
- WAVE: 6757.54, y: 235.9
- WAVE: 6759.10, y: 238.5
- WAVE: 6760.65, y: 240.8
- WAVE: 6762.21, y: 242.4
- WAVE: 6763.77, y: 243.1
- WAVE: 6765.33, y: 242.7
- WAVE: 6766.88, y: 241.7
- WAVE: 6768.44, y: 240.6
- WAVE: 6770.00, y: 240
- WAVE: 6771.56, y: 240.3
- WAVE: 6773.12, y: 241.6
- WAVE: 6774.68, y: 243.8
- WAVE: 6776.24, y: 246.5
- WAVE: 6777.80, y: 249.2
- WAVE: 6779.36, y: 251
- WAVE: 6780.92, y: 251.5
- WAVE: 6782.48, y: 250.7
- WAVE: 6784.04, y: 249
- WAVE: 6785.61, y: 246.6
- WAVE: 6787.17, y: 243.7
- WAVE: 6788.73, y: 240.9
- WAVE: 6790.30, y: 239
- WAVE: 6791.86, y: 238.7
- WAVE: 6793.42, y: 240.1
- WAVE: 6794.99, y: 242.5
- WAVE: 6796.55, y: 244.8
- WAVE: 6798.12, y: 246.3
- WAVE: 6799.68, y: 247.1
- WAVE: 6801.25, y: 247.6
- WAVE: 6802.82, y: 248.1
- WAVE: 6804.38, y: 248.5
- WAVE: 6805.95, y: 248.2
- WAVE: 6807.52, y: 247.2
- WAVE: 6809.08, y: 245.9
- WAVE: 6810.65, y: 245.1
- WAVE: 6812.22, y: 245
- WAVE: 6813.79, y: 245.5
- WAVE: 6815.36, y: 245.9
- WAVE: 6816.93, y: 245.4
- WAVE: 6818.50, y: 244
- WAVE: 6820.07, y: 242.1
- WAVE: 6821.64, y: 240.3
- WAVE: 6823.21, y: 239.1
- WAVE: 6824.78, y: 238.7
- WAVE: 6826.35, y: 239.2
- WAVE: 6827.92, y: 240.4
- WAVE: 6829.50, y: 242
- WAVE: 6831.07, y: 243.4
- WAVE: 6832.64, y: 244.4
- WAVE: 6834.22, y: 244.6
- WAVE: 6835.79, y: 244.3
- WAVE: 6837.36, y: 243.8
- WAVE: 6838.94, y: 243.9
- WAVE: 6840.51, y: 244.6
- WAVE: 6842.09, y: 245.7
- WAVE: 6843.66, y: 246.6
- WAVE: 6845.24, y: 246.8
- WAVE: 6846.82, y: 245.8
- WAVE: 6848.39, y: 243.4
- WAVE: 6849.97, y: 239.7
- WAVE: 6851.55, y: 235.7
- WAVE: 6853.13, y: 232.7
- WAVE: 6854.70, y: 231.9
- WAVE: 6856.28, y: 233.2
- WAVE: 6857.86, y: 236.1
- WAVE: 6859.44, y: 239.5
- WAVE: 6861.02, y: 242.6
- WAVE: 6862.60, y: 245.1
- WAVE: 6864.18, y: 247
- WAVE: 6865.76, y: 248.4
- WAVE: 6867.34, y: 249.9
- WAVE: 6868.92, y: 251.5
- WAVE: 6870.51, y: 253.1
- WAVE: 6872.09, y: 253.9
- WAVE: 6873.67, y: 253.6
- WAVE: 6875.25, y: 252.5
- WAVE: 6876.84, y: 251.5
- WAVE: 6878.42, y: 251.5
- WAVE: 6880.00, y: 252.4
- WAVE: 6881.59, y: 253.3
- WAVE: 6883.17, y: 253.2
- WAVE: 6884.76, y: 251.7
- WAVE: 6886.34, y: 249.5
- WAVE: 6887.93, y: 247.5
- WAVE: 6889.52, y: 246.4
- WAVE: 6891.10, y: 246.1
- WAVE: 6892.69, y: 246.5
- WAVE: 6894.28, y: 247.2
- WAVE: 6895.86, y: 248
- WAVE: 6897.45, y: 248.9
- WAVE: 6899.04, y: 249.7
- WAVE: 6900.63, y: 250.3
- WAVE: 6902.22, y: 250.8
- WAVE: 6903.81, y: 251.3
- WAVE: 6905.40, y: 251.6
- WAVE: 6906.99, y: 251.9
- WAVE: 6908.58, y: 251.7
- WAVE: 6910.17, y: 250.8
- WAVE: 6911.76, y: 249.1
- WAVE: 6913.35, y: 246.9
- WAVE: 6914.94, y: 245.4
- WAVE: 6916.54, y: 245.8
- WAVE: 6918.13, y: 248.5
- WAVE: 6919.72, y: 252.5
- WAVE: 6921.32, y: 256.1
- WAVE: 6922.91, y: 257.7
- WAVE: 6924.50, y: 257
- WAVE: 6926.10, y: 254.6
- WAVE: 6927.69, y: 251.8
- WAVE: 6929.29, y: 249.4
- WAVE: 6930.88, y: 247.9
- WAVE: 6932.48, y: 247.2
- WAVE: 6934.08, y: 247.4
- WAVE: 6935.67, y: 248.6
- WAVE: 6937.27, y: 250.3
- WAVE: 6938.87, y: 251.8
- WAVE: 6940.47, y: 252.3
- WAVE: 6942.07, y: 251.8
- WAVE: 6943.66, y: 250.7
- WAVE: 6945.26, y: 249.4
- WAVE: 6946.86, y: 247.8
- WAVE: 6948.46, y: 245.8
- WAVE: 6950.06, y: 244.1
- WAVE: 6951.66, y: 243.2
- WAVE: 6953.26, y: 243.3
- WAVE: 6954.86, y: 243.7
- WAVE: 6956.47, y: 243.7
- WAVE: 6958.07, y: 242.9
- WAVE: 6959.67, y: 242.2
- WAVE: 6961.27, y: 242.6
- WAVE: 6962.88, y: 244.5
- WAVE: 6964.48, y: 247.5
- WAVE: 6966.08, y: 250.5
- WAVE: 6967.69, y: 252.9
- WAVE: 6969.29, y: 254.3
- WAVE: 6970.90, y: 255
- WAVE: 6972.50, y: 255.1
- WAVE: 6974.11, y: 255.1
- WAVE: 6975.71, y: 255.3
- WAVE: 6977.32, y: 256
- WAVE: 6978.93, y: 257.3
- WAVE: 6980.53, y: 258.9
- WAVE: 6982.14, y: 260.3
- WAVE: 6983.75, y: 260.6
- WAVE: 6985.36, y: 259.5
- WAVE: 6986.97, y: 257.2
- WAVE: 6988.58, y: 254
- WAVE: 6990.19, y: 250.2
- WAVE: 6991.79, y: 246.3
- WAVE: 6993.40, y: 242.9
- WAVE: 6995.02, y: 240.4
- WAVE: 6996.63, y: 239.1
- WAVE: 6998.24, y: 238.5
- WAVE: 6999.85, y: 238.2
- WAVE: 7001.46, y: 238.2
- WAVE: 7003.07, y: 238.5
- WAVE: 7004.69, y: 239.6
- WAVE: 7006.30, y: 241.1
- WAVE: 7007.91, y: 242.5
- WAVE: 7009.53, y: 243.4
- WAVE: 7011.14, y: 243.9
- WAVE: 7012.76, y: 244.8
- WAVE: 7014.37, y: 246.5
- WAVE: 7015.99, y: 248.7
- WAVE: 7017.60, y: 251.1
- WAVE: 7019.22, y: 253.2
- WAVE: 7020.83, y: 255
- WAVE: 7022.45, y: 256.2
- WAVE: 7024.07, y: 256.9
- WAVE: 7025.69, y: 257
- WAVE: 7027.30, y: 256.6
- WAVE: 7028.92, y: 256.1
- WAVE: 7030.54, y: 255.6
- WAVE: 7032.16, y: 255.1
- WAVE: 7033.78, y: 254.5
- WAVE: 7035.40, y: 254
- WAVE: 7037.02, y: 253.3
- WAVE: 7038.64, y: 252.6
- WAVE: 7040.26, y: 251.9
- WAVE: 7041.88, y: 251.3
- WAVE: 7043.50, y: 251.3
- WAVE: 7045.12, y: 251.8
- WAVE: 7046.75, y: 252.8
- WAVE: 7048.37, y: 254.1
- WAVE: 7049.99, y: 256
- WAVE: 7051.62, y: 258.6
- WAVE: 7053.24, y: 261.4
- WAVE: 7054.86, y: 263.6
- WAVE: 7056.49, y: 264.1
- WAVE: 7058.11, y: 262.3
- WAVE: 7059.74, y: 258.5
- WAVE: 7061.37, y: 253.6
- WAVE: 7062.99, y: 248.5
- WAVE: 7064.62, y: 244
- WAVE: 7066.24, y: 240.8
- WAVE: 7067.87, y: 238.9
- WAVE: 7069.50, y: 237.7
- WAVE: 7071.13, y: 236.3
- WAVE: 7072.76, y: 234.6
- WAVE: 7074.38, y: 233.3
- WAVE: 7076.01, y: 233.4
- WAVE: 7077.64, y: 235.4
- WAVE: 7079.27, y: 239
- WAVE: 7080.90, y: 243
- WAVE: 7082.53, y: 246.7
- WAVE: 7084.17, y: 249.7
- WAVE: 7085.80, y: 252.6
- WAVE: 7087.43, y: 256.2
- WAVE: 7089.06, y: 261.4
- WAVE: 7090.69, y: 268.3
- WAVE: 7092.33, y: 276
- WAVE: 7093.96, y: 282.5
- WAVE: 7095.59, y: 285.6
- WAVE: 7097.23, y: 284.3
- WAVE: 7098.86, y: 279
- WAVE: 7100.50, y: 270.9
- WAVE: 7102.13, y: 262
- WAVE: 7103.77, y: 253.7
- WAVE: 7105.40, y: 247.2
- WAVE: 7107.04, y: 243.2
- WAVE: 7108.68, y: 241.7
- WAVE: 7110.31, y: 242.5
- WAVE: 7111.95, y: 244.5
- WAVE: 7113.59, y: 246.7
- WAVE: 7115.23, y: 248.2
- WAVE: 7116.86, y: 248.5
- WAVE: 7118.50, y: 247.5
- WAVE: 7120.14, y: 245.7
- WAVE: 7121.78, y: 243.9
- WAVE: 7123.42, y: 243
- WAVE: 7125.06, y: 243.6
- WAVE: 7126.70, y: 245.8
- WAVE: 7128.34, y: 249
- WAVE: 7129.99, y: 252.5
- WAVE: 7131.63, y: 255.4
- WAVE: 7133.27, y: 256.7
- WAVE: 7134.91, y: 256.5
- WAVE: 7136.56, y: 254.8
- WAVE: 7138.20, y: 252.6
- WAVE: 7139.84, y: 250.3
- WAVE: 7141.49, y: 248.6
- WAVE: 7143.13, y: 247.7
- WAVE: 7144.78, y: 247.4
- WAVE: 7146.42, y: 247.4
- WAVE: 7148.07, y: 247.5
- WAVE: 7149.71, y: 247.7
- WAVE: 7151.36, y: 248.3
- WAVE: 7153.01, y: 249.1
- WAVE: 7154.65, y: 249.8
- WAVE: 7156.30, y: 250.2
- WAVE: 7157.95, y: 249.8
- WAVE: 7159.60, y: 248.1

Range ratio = 0.75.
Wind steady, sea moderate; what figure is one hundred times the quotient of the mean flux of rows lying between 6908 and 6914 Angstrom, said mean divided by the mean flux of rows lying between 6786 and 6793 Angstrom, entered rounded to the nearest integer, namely 104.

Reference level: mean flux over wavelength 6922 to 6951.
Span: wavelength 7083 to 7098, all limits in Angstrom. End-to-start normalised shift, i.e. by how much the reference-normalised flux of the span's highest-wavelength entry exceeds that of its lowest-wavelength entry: 0.14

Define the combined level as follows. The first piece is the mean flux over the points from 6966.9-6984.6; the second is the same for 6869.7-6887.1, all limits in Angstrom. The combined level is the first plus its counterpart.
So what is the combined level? 509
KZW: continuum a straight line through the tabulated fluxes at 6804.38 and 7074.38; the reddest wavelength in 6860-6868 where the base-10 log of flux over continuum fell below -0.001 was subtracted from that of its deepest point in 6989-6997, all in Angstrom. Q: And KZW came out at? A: 135.6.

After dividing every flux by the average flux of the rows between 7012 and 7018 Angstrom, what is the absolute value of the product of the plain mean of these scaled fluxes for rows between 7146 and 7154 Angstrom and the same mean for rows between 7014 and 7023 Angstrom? 1.02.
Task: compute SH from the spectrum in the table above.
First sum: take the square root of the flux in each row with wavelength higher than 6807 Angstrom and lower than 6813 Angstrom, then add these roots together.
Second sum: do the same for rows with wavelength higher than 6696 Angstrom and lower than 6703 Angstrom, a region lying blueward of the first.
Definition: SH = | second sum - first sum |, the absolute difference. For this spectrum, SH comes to 1.41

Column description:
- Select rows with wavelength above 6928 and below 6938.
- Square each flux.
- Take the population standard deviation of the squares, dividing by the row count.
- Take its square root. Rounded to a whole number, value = 23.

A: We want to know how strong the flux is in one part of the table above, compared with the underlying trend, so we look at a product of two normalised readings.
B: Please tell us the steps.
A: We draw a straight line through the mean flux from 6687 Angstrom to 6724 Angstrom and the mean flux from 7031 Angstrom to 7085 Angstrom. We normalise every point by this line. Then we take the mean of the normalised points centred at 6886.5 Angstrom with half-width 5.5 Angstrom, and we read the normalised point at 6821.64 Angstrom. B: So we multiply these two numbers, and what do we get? 1.02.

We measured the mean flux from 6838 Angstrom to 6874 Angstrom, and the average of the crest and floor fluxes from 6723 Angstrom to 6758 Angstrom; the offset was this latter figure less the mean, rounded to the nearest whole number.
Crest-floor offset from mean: -15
